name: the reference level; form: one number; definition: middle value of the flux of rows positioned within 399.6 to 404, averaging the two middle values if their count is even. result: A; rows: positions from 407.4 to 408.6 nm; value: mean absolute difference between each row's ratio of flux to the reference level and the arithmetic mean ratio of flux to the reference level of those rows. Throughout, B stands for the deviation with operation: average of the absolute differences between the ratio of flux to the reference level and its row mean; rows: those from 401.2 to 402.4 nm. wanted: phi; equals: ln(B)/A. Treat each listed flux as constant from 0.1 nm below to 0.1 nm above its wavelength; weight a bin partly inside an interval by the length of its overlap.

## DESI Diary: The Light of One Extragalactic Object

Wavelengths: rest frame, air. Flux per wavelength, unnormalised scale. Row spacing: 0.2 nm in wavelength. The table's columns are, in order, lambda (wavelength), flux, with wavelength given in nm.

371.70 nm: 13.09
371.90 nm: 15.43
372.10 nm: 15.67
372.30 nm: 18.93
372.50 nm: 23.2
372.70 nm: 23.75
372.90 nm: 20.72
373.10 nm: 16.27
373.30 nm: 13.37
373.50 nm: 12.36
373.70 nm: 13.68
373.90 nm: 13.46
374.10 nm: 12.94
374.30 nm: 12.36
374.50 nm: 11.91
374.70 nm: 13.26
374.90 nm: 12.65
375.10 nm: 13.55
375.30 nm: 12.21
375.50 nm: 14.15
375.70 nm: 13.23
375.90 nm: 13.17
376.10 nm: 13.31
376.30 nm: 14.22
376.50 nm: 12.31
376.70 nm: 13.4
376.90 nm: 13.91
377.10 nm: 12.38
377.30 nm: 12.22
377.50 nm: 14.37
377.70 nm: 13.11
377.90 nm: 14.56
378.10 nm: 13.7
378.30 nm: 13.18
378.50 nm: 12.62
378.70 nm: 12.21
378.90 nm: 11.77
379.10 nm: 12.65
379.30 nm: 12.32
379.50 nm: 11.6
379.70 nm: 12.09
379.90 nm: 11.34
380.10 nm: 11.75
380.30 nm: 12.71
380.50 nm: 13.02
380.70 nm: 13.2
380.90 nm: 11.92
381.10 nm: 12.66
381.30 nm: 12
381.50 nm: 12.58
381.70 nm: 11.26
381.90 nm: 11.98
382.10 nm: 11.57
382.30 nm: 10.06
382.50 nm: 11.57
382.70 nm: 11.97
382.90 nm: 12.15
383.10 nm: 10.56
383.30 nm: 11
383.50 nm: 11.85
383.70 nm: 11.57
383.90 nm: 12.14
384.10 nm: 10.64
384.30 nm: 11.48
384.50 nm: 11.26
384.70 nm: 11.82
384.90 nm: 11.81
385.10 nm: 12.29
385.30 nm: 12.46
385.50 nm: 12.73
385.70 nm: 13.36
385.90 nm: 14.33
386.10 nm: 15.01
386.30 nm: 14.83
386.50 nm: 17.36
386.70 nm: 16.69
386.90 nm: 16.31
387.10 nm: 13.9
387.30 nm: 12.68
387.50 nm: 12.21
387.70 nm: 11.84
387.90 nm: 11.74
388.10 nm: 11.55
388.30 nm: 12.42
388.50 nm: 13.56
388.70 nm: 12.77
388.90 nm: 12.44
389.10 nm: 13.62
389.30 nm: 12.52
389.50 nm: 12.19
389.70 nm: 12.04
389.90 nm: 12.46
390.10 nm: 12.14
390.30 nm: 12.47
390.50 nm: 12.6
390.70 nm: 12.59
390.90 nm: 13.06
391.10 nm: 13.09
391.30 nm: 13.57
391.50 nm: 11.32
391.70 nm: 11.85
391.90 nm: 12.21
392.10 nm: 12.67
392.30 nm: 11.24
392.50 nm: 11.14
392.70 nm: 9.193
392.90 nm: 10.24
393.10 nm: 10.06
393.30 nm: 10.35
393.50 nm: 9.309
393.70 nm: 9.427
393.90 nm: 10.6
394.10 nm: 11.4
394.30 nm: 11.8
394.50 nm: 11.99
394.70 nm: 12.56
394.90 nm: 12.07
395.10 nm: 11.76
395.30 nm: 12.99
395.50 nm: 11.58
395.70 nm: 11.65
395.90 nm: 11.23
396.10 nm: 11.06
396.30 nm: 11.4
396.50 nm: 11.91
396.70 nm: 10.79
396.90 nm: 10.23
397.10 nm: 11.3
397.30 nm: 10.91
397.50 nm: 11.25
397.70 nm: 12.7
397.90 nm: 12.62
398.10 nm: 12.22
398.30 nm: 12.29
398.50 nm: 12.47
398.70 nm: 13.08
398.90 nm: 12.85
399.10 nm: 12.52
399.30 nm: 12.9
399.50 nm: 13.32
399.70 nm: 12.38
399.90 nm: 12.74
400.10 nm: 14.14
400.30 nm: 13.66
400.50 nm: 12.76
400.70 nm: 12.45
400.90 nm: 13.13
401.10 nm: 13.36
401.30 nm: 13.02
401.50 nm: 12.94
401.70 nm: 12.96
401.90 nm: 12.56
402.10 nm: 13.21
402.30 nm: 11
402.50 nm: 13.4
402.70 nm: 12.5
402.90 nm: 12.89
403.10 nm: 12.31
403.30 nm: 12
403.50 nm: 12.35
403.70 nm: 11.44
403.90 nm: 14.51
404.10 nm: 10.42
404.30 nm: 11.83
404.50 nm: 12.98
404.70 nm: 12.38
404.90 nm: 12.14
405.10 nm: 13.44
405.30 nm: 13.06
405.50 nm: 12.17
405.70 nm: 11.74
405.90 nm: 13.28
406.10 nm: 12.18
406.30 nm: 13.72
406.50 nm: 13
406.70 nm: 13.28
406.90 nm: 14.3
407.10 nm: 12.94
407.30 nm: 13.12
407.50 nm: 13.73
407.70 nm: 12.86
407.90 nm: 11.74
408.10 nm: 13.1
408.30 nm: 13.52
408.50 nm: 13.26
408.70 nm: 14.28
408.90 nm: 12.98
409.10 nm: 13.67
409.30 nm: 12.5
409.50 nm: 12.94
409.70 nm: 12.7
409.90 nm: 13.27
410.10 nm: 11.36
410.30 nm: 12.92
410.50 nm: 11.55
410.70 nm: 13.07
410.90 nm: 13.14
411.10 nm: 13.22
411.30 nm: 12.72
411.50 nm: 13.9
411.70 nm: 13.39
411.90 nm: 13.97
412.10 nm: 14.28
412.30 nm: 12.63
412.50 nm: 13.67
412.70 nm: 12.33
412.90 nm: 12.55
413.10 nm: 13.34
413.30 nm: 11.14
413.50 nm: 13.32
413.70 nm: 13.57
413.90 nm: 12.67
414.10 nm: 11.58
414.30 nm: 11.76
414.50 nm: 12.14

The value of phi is -82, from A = 0.038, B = 0.04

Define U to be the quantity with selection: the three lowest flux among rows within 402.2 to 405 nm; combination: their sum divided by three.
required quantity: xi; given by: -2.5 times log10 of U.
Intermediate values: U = 11.0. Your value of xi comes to -2.60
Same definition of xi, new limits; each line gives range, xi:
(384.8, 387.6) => -2.71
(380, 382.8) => -2.60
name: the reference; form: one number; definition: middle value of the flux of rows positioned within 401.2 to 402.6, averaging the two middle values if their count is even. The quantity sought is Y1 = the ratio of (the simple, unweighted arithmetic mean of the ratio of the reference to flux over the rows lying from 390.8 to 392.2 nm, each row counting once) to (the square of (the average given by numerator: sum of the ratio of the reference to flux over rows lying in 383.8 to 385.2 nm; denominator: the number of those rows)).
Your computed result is 0.83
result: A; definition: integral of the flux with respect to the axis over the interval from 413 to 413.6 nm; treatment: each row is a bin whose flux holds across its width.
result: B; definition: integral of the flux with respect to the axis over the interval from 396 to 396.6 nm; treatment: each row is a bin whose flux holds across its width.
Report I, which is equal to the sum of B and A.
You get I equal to 14.4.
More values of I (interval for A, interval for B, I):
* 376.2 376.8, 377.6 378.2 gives 16.3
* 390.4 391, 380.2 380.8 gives 15.4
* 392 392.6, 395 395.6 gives 14.3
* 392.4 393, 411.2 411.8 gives 14.1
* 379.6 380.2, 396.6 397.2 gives 13.5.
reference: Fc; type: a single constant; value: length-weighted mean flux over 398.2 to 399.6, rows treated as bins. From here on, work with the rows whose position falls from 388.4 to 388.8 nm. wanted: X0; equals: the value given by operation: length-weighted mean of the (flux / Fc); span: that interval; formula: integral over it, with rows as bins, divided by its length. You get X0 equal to 1.03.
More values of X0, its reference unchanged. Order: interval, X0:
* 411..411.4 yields 1.02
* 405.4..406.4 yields 0.99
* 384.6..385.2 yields 0.94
